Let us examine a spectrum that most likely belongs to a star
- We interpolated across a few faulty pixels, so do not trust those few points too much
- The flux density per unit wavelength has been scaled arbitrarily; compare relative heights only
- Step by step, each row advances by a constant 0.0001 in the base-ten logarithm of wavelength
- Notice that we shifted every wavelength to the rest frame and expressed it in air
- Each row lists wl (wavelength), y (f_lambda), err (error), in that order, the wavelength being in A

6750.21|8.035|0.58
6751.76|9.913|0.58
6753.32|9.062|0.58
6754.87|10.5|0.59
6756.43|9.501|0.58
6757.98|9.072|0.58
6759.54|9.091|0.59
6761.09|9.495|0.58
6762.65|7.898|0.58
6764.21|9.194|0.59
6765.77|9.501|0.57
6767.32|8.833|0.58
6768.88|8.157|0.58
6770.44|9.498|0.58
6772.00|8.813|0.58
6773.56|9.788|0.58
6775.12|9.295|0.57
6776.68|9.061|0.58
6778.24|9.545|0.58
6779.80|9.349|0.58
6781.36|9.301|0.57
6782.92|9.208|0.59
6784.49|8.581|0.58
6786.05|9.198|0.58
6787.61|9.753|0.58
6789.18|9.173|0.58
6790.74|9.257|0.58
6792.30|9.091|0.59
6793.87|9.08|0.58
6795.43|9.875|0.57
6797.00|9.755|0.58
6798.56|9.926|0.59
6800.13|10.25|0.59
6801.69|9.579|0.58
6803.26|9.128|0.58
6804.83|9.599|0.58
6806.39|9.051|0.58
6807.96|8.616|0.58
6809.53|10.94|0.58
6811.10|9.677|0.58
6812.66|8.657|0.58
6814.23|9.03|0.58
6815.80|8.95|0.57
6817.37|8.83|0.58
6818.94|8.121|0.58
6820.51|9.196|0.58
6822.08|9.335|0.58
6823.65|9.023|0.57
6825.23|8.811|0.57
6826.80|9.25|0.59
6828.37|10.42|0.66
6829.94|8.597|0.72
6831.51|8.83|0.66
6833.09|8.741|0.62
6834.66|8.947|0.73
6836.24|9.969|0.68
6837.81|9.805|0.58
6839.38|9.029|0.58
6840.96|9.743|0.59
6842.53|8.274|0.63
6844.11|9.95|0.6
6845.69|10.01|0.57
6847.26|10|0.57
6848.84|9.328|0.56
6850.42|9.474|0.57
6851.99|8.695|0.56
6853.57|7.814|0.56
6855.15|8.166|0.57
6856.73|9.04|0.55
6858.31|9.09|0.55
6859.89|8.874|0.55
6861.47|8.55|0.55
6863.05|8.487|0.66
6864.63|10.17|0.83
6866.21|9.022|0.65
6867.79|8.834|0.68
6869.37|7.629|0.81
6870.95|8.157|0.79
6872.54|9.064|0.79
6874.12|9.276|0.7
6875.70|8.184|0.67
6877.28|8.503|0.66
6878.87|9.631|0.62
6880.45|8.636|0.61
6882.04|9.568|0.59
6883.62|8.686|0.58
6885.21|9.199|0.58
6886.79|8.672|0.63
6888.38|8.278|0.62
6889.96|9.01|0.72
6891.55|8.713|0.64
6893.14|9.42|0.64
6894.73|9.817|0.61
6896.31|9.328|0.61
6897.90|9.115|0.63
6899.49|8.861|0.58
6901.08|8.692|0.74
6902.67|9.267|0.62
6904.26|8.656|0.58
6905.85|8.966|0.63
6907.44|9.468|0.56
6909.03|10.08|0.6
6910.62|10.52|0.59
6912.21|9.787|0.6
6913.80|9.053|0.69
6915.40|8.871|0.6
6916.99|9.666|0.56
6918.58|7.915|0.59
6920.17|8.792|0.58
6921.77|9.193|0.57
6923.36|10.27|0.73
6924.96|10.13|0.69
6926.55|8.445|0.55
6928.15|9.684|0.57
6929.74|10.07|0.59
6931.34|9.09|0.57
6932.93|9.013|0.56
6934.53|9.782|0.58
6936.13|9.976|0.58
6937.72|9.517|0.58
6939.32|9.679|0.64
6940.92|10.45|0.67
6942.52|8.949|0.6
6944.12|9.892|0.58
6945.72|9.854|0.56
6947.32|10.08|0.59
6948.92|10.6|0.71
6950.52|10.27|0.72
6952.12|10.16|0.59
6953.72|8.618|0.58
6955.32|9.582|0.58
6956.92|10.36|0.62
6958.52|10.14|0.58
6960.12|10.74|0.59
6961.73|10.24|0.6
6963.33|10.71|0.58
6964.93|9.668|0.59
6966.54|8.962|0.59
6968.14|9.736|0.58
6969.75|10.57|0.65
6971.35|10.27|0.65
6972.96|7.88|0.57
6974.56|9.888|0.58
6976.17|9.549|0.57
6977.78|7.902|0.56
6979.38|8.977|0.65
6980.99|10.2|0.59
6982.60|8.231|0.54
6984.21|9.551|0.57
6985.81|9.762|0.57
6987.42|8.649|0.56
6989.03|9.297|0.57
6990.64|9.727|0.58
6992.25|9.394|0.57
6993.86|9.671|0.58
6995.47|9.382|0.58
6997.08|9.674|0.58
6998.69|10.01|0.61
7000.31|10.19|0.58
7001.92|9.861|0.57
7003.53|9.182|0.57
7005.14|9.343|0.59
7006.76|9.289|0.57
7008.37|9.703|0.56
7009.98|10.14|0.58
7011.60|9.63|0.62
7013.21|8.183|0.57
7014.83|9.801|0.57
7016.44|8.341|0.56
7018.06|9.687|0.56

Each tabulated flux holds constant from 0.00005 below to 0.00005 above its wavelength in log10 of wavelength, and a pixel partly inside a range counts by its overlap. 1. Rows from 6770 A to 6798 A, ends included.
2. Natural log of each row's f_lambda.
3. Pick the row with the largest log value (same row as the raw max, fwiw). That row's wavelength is 6795.43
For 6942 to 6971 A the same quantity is 6960.12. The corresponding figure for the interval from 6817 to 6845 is 6828.37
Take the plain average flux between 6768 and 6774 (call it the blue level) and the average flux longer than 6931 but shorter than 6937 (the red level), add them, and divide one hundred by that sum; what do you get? 5.40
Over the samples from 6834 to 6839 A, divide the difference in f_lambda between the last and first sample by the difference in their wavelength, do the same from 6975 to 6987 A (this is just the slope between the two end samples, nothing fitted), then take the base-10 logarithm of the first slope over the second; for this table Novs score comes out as 1.1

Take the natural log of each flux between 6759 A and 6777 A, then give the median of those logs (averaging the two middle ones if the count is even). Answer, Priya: 2.21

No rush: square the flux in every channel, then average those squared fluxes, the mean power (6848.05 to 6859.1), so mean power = 78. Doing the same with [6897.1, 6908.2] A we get 81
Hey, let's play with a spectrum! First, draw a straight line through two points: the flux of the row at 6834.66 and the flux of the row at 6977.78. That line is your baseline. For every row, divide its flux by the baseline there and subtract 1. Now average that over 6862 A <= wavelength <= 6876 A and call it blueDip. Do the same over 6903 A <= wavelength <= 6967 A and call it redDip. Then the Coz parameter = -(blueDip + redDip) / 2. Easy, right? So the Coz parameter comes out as -0.092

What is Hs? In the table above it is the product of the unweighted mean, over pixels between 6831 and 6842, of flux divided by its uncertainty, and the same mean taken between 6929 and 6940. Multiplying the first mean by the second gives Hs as 242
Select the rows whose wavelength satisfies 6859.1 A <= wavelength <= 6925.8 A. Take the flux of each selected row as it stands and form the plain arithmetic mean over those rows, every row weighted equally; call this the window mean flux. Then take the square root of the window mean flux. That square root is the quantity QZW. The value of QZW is 3.01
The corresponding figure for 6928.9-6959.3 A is 3.13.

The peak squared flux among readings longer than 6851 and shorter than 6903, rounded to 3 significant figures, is 103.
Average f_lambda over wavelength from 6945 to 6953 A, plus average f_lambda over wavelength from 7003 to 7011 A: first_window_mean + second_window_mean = 19.7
